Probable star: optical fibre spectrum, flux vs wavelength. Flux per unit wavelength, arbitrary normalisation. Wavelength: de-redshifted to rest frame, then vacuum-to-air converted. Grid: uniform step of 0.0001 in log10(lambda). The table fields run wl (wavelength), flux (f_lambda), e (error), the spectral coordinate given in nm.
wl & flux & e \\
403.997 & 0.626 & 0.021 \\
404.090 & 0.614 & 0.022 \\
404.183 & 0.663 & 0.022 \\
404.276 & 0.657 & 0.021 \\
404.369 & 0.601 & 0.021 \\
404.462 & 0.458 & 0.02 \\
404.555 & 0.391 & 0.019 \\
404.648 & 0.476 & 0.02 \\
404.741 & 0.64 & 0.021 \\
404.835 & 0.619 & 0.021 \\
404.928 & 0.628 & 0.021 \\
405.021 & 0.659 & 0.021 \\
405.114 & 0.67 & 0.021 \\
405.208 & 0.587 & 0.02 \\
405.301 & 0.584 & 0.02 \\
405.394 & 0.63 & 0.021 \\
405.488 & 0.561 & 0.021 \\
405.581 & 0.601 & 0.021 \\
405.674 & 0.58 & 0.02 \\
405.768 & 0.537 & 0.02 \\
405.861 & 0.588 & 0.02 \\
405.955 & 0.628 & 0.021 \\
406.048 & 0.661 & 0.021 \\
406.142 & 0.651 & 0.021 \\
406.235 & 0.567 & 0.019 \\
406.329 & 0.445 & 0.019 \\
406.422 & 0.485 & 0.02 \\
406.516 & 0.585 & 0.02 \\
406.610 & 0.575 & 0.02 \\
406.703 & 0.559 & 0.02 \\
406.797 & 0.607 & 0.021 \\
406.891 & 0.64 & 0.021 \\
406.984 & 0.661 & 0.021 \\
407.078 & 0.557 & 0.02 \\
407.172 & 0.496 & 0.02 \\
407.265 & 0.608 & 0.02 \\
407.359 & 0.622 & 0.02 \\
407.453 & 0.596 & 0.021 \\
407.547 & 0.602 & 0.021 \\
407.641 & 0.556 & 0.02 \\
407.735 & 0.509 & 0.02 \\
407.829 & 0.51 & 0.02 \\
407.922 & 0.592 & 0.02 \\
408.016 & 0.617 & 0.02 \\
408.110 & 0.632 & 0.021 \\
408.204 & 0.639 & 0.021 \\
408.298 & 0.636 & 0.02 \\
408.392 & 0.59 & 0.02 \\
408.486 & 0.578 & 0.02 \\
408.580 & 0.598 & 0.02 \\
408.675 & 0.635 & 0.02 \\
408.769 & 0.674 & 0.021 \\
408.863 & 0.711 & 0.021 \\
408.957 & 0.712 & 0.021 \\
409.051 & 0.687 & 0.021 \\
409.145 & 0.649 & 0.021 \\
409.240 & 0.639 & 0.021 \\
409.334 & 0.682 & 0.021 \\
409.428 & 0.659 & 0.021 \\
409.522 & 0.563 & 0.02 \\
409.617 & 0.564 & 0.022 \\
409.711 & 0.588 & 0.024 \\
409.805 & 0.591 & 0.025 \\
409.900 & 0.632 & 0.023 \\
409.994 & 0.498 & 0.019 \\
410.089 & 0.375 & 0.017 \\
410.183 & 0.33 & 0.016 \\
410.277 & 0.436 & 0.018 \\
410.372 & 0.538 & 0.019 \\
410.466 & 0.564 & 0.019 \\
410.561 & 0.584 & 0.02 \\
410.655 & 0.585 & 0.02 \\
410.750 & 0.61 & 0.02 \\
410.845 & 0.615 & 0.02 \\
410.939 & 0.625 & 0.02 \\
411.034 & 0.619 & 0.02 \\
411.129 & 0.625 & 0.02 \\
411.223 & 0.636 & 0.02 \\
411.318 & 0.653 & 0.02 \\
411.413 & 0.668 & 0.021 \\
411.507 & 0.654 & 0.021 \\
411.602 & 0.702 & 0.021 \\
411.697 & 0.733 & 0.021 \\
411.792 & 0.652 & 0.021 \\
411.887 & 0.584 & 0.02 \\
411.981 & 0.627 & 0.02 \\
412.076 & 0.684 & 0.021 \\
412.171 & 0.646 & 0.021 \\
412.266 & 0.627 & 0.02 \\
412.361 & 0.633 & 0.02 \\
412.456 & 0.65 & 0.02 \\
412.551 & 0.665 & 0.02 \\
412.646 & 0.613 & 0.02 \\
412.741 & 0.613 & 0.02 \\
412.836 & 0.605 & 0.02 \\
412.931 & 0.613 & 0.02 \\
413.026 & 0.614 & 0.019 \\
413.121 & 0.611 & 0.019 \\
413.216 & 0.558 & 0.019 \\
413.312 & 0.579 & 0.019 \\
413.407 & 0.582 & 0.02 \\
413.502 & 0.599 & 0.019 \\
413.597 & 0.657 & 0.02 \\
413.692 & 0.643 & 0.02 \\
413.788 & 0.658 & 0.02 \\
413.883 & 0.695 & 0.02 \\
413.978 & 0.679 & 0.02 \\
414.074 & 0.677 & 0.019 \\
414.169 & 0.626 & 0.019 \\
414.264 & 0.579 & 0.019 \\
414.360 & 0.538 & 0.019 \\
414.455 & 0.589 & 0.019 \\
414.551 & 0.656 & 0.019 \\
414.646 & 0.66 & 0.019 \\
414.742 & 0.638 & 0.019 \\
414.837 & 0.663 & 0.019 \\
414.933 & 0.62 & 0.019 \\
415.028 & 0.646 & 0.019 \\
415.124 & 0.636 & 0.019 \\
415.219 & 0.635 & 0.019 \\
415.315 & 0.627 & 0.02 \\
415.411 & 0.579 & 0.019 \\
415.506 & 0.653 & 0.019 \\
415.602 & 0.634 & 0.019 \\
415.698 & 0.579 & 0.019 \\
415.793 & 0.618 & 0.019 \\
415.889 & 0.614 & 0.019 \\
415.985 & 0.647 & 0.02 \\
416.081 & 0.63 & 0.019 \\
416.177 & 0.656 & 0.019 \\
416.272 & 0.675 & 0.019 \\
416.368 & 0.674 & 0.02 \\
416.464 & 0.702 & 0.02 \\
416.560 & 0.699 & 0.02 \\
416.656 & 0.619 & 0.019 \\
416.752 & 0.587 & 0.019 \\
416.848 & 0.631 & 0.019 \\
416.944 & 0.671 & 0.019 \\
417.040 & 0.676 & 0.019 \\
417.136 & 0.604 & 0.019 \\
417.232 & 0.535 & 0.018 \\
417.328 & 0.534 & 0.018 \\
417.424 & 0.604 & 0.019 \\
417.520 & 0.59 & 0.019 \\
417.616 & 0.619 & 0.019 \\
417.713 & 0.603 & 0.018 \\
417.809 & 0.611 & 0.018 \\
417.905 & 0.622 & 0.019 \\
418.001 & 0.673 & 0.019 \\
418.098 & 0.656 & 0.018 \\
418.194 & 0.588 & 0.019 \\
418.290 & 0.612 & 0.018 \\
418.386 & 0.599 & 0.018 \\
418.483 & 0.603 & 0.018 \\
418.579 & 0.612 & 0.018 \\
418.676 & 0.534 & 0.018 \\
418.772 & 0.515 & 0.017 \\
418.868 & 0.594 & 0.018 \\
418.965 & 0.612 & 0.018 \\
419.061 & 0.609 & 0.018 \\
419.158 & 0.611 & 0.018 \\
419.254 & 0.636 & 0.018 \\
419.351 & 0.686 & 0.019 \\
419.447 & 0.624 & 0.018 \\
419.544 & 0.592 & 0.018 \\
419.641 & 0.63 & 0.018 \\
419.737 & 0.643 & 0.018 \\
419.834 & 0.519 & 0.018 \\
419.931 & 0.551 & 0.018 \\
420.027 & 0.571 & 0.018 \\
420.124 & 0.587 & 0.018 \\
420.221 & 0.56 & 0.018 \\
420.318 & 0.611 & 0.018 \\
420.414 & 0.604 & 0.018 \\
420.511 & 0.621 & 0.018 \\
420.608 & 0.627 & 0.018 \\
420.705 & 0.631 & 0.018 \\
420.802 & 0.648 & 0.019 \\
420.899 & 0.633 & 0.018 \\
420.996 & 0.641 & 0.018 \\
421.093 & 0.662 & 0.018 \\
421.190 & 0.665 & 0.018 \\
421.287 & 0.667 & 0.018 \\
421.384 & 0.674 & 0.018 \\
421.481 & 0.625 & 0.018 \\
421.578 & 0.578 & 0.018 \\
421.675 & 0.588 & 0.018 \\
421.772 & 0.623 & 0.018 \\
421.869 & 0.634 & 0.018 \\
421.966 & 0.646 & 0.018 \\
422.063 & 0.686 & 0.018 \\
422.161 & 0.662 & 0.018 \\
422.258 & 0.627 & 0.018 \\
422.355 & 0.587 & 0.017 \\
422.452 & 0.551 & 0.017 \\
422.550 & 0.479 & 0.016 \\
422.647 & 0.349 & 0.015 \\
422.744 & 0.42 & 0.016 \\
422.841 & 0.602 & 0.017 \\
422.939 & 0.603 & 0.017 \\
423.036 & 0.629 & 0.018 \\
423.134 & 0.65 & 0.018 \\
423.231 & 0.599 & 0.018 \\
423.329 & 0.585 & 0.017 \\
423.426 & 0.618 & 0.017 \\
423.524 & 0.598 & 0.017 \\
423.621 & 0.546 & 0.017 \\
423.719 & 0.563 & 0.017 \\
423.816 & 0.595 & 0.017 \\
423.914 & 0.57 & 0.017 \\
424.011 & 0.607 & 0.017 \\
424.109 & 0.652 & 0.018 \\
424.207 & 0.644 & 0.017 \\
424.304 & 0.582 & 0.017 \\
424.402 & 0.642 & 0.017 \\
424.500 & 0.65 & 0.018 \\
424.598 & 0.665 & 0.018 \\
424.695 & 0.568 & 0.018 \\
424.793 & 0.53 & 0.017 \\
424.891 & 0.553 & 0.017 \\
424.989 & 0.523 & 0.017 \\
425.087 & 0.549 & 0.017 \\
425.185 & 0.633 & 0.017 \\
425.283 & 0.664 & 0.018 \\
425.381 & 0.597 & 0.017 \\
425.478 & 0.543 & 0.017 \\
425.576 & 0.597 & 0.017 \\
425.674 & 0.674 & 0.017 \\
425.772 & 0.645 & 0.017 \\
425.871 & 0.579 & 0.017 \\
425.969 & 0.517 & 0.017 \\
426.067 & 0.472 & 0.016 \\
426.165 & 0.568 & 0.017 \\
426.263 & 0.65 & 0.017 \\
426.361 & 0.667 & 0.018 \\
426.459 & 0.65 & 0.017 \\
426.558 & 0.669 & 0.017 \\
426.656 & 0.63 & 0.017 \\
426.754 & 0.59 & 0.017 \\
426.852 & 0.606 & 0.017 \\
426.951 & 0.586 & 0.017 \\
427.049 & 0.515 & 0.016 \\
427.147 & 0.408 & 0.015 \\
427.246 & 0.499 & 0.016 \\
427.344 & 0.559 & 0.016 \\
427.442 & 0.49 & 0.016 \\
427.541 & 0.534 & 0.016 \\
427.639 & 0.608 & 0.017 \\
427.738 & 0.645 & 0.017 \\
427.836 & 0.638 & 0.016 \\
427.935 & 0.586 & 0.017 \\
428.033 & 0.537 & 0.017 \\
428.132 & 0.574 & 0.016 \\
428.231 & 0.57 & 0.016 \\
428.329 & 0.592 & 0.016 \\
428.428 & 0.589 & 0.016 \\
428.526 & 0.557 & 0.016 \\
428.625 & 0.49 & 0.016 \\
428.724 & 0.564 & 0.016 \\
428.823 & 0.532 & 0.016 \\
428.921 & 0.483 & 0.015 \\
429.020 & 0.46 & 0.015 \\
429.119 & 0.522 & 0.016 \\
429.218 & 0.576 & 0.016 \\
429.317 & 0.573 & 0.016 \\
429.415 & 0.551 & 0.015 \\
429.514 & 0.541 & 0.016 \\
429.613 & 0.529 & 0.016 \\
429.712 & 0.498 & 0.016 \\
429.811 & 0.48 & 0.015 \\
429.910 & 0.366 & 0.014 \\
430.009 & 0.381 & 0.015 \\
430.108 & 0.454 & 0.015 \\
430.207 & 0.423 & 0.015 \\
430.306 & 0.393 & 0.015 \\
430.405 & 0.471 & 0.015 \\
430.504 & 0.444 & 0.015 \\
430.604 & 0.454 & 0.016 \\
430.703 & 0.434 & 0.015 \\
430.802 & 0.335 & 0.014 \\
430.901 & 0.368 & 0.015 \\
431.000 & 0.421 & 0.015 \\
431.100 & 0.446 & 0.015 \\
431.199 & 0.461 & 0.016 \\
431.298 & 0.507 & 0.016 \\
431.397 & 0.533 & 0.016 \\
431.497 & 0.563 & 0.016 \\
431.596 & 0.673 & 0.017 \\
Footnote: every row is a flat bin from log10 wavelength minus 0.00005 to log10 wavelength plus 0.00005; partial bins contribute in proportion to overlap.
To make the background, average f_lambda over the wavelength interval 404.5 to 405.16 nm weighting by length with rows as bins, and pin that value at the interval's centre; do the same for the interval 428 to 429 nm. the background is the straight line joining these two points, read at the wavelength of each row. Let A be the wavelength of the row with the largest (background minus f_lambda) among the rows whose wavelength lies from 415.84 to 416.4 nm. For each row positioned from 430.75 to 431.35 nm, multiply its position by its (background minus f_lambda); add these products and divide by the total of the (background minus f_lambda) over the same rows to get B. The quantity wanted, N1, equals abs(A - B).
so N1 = 15.08 nm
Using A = 415.889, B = 430.97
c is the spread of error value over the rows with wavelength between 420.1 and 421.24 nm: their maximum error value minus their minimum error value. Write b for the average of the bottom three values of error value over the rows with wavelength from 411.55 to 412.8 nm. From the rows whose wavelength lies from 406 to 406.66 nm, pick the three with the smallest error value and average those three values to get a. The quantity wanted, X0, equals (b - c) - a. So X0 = 0.000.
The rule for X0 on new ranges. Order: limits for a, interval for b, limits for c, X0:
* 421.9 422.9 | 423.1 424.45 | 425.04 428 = -0.002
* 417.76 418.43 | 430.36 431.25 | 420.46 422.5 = -0.005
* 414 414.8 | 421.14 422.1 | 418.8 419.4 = -0.002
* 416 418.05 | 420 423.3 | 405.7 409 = -0.004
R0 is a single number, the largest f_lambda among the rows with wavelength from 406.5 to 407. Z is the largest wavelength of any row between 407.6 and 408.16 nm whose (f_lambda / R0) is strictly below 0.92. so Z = 407.922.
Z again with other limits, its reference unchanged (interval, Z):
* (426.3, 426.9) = 426.852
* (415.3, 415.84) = 415.698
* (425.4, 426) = 425.969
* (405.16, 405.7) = 405.674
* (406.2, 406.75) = 406.703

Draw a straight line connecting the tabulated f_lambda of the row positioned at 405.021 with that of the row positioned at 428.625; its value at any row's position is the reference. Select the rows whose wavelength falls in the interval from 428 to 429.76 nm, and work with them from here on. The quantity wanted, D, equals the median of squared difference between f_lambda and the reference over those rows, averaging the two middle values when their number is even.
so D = 0.0038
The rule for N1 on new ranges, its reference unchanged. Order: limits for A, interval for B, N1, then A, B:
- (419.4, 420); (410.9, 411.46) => 8.62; 419.834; 411.22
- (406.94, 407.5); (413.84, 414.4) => 6.81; 407.172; 413.98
